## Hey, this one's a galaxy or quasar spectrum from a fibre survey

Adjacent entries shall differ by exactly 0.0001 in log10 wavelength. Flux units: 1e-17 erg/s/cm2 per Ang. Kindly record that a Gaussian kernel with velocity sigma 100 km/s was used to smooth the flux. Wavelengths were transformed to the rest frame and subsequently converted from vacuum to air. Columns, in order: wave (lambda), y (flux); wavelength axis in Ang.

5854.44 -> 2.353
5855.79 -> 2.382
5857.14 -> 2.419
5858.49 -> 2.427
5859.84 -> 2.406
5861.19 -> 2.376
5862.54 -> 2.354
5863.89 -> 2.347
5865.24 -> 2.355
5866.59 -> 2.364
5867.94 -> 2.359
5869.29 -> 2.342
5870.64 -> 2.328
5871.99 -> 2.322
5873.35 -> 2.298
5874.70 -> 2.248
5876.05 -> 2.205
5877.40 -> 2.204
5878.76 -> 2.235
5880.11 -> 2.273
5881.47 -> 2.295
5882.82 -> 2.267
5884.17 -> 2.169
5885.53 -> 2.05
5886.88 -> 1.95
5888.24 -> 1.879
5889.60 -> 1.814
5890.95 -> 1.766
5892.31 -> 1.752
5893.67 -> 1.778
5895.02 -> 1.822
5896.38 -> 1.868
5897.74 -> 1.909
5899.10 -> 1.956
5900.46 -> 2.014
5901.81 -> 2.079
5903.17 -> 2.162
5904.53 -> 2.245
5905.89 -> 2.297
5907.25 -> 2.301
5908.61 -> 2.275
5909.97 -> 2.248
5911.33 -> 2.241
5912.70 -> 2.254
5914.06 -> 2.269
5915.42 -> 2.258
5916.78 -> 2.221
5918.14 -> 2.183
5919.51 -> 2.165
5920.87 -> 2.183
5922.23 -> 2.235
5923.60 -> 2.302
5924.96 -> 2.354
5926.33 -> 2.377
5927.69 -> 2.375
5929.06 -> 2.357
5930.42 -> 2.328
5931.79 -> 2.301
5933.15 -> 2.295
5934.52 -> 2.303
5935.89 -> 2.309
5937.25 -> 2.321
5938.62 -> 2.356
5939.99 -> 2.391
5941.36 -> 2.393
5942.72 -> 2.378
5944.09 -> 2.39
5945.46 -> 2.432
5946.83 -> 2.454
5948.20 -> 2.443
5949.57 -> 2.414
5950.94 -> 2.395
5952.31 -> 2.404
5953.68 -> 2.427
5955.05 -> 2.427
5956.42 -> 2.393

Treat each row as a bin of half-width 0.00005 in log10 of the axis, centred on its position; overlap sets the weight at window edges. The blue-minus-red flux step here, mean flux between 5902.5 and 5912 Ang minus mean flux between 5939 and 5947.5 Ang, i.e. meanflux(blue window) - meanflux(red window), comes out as -0.2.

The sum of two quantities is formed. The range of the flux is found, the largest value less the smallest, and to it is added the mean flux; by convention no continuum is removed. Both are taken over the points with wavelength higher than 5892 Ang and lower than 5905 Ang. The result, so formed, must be 2.45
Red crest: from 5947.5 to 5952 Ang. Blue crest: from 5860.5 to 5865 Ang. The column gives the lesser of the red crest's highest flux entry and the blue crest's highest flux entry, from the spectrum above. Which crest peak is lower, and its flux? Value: 2.38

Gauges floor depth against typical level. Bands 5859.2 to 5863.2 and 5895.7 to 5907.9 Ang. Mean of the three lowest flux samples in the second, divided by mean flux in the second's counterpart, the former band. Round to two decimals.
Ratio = 0.80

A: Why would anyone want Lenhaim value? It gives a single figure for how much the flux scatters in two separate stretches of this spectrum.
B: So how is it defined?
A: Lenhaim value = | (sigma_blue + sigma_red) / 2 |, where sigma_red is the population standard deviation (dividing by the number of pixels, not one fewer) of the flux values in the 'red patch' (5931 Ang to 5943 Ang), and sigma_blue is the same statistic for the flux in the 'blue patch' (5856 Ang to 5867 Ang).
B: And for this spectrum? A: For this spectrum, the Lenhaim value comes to 0.034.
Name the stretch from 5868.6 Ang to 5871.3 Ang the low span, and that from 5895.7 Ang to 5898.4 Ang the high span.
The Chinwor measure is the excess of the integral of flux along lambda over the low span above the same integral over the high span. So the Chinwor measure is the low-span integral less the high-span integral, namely 1.2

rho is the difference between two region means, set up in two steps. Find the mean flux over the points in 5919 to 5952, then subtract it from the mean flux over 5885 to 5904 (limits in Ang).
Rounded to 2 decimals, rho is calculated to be -0.43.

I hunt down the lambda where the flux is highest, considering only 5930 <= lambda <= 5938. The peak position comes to 5930.42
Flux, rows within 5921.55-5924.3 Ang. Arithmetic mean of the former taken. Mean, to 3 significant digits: 2.27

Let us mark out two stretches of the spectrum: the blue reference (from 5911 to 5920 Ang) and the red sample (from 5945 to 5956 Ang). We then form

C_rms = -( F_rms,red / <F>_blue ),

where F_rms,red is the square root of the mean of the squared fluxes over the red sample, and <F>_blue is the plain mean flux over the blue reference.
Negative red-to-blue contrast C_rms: -1.09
